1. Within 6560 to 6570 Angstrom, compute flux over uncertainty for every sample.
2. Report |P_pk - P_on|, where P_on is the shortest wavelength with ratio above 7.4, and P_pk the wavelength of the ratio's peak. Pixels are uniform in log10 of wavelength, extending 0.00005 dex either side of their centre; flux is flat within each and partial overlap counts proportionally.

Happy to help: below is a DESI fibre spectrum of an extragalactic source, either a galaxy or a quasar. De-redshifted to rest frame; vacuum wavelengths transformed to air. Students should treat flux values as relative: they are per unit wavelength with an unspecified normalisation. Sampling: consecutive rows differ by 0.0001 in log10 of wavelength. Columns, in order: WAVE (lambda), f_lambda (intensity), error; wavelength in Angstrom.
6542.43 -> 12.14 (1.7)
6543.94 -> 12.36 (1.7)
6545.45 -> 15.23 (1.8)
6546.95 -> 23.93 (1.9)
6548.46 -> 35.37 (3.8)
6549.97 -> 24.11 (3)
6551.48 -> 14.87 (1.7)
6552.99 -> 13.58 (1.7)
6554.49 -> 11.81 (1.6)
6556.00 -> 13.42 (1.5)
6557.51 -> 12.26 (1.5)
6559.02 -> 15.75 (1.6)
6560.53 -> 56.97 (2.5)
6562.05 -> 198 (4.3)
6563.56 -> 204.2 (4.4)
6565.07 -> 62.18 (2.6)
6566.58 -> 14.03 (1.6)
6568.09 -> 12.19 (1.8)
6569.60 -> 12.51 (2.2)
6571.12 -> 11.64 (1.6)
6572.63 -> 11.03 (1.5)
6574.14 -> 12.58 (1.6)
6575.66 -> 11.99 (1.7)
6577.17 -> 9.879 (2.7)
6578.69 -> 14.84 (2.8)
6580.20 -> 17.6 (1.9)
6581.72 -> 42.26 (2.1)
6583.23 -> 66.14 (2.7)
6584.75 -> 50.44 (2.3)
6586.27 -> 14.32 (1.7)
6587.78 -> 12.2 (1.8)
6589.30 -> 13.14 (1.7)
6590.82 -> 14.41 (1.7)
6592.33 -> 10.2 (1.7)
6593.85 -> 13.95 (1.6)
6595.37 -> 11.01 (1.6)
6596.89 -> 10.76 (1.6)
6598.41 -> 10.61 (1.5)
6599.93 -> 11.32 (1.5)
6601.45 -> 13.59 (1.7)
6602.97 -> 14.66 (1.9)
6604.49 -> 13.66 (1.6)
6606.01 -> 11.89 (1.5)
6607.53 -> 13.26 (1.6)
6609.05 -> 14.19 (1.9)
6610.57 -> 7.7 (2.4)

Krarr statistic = 3.0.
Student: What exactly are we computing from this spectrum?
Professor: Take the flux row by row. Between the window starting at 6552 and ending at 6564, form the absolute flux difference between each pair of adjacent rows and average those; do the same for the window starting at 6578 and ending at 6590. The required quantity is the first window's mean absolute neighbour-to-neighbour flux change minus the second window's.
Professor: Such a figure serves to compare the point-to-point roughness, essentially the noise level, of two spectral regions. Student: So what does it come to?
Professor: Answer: 13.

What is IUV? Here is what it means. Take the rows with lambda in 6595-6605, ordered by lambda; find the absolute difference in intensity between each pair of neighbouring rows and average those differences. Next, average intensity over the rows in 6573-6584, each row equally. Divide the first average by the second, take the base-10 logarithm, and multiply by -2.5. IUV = 3.6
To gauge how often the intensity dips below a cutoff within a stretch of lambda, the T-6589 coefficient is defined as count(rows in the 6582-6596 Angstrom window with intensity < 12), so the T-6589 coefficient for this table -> 2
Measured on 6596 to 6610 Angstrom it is 4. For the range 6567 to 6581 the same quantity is 4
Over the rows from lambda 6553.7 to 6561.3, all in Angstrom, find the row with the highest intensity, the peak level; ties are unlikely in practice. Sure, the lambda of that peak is 6560.53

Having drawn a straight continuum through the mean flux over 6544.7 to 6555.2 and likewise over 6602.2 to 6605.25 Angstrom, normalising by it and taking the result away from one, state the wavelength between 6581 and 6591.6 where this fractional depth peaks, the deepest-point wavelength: 6587.78 Angstrom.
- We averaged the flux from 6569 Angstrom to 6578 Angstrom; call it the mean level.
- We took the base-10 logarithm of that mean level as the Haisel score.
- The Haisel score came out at 1.06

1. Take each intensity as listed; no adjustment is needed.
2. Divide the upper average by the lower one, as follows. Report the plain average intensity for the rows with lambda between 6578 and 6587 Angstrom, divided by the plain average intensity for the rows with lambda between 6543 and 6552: 1.6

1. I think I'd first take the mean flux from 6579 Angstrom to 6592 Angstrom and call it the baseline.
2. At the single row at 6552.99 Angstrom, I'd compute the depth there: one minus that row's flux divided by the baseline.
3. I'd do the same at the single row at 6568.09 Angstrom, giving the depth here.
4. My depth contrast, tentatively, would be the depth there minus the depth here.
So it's -0.05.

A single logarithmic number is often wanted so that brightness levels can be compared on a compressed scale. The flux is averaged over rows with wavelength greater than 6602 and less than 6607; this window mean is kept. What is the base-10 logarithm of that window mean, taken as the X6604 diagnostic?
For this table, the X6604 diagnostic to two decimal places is 1.13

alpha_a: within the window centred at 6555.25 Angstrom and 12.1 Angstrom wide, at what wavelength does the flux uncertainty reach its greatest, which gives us 6549.97 Angstrom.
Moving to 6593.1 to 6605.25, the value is 6602.97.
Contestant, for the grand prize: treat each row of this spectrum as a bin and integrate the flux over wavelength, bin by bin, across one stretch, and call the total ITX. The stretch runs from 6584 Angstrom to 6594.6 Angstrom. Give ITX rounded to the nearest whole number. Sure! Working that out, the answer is 195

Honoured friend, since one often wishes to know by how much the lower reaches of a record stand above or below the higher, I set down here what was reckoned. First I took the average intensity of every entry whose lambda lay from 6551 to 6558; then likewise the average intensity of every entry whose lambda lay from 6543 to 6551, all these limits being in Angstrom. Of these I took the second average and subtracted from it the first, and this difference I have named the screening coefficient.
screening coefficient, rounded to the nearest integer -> 9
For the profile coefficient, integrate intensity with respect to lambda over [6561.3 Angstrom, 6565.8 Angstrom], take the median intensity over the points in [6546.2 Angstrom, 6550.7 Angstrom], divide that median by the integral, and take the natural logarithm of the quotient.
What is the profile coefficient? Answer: -3.4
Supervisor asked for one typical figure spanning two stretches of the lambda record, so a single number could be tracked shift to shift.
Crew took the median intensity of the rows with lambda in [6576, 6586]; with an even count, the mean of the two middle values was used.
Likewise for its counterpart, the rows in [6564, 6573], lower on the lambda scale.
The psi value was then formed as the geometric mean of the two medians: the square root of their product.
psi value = 19.2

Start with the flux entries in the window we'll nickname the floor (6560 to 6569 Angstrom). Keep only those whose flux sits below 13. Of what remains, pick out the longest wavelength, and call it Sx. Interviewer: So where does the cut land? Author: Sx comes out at 6568.09 Angstrom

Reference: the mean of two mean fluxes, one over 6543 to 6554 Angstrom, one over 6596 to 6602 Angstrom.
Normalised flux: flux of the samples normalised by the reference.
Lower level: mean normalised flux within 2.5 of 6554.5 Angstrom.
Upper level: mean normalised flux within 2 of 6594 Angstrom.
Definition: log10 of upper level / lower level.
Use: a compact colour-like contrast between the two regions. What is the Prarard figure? -0.04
